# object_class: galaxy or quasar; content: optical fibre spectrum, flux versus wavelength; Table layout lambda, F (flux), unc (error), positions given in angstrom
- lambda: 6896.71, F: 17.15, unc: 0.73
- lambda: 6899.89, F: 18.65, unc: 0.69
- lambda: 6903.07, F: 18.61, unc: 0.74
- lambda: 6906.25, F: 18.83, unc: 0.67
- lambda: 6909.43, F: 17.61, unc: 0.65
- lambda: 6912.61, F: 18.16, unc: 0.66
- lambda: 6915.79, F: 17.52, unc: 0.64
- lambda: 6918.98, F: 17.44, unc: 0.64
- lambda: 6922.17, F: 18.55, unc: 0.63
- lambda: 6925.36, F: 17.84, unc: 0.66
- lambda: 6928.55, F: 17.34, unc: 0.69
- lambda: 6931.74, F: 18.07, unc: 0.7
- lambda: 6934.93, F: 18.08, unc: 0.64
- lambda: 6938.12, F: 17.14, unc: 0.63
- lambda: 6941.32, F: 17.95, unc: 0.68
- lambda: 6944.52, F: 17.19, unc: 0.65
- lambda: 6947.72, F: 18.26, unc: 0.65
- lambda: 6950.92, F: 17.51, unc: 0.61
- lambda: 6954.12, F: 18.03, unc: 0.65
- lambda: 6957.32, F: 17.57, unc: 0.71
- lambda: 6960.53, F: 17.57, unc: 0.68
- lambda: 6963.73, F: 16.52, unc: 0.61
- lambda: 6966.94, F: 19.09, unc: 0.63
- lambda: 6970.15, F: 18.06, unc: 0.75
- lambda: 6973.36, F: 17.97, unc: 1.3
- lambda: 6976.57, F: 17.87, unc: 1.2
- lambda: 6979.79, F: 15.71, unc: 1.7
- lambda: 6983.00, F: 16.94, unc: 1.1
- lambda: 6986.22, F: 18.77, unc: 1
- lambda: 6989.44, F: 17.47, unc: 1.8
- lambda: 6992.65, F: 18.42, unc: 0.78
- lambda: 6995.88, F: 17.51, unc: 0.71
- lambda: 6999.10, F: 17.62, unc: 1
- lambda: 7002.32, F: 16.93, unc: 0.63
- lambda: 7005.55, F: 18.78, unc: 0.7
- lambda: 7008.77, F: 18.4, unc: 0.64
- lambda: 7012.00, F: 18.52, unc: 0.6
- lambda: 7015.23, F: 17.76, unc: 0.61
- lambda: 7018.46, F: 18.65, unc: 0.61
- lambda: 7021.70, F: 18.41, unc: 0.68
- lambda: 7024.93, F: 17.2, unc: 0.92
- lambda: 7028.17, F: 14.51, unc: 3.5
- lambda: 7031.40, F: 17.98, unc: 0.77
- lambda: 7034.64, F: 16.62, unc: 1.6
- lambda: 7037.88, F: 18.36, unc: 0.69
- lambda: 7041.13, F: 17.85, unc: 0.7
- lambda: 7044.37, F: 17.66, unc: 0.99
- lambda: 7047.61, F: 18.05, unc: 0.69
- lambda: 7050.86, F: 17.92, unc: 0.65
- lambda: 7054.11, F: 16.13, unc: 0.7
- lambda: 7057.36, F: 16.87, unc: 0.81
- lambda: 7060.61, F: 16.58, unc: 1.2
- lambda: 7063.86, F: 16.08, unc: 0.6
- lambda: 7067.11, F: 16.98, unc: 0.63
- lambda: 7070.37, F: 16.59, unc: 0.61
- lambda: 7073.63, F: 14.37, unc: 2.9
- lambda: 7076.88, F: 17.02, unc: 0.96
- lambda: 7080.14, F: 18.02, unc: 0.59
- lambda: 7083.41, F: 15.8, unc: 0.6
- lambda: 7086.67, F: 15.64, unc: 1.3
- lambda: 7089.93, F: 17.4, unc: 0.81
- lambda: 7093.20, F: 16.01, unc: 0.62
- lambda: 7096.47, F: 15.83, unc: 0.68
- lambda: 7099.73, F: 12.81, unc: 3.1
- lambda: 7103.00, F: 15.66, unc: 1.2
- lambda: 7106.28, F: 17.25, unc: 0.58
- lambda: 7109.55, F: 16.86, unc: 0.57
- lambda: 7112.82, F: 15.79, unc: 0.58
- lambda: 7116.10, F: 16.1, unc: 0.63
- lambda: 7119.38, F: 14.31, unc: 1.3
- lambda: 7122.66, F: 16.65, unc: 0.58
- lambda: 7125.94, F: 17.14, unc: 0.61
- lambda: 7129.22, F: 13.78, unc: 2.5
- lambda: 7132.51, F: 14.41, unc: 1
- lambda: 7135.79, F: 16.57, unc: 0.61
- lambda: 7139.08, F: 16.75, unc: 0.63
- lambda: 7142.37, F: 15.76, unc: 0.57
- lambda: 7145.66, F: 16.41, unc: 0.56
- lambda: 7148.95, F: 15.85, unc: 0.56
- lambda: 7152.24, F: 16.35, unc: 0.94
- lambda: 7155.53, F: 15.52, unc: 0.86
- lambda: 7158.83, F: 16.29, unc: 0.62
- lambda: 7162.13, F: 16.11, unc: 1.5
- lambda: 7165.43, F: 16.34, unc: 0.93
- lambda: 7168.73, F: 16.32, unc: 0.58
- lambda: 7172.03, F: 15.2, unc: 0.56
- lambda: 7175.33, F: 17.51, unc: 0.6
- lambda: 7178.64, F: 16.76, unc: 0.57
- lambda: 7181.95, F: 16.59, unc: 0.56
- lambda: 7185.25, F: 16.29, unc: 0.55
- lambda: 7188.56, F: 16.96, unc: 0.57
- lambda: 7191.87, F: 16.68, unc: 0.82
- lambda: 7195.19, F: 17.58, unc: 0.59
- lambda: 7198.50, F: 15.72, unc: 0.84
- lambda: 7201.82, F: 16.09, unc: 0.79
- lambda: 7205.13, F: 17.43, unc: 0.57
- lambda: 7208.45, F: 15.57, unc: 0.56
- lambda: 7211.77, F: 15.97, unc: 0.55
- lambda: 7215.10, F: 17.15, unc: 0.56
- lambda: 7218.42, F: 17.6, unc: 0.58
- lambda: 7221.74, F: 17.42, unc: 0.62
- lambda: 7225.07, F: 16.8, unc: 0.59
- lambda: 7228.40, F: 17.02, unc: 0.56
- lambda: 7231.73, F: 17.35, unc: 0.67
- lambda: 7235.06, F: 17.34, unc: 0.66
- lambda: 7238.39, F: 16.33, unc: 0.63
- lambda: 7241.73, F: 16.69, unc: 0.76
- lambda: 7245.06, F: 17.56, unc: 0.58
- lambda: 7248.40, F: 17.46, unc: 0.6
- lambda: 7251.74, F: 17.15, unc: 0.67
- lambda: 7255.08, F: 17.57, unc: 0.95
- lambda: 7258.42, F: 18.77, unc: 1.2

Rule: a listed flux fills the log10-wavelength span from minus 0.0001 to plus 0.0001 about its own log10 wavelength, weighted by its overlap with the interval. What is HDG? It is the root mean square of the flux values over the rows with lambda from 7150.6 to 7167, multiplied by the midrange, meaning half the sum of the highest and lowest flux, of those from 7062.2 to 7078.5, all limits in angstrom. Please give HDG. 253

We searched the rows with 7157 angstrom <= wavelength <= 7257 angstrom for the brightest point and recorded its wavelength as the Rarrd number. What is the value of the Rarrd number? 7218.42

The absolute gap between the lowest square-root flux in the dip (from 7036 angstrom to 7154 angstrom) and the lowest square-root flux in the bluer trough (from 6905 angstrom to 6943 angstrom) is 0.56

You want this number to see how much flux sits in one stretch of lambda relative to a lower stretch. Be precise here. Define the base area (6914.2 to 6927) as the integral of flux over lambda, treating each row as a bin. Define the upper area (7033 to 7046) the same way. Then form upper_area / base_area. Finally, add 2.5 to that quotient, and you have 3.50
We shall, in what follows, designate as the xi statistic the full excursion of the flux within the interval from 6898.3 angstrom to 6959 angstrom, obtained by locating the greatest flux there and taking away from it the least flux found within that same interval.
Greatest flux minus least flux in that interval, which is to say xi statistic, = 1.7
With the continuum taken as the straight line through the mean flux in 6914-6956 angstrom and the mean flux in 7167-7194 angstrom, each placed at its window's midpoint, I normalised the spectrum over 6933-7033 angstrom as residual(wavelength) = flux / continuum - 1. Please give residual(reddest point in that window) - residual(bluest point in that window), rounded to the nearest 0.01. 0.02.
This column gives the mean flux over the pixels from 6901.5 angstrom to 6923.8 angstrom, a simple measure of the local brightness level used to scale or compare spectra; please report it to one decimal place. 18.1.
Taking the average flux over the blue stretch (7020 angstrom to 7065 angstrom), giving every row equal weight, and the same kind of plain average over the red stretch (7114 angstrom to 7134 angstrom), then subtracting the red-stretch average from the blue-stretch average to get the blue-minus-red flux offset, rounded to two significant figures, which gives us 1.8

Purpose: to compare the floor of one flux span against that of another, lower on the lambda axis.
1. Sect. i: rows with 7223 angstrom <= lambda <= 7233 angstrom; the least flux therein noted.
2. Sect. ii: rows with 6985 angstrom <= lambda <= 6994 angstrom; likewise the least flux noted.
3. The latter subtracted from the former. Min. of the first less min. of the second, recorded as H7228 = -0.7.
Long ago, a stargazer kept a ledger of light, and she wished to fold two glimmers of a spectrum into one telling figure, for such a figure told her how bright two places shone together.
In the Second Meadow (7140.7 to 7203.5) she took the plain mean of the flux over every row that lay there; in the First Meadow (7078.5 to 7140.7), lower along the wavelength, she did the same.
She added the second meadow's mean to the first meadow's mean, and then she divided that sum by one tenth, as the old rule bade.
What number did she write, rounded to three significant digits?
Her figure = 323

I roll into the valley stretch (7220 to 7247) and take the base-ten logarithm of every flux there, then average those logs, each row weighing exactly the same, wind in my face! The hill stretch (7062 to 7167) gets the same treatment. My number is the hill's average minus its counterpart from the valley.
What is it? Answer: -0.029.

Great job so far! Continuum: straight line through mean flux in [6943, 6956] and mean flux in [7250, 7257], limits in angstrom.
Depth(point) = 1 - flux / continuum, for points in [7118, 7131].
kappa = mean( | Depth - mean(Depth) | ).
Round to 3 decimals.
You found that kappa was 0.081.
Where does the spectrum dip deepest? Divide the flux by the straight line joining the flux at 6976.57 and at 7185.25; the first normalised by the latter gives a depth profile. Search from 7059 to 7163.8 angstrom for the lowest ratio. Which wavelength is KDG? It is 7099.73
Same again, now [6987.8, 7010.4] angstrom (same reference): 7002.32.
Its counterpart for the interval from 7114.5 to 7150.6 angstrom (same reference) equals 7129.22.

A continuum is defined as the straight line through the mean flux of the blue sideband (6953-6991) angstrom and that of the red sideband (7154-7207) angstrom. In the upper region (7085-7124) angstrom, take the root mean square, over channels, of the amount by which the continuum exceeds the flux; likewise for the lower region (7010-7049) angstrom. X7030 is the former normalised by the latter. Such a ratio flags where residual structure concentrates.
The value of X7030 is 1.4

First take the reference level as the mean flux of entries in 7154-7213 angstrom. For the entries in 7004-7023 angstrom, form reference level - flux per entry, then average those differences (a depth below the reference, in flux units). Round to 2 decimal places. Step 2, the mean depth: -2.03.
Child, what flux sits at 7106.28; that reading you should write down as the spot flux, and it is 17.25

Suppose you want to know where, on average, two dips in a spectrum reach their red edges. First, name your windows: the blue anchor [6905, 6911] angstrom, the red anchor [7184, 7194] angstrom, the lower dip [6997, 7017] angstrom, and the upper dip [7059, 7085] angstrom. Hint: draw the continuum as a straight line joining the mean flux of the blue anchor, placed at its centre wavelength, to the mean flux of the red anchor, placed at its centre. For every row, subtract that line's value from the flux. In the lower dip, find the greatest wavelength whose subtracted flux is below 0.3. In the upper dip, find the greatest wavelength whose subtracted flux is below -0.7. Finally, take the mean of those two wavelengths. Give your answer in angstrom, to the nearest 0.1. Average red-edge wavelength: 7049.3 angstrom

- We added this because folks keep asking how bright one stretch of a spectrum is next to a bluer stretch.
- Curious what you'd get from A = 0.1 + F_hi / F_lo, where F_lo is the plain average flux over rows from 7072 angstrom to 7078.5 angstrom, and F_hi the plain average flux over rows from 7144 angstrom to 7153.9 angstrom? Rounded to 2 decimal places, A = 1.13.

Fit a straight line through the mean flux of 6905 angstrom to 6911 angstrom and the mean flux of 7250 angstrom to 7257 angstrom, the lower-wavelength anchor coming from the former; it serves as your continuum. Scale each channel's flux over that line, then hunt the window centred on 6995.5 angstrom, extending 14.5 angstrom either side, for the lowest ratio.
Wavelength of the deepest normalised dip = 6983.00 angstrom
